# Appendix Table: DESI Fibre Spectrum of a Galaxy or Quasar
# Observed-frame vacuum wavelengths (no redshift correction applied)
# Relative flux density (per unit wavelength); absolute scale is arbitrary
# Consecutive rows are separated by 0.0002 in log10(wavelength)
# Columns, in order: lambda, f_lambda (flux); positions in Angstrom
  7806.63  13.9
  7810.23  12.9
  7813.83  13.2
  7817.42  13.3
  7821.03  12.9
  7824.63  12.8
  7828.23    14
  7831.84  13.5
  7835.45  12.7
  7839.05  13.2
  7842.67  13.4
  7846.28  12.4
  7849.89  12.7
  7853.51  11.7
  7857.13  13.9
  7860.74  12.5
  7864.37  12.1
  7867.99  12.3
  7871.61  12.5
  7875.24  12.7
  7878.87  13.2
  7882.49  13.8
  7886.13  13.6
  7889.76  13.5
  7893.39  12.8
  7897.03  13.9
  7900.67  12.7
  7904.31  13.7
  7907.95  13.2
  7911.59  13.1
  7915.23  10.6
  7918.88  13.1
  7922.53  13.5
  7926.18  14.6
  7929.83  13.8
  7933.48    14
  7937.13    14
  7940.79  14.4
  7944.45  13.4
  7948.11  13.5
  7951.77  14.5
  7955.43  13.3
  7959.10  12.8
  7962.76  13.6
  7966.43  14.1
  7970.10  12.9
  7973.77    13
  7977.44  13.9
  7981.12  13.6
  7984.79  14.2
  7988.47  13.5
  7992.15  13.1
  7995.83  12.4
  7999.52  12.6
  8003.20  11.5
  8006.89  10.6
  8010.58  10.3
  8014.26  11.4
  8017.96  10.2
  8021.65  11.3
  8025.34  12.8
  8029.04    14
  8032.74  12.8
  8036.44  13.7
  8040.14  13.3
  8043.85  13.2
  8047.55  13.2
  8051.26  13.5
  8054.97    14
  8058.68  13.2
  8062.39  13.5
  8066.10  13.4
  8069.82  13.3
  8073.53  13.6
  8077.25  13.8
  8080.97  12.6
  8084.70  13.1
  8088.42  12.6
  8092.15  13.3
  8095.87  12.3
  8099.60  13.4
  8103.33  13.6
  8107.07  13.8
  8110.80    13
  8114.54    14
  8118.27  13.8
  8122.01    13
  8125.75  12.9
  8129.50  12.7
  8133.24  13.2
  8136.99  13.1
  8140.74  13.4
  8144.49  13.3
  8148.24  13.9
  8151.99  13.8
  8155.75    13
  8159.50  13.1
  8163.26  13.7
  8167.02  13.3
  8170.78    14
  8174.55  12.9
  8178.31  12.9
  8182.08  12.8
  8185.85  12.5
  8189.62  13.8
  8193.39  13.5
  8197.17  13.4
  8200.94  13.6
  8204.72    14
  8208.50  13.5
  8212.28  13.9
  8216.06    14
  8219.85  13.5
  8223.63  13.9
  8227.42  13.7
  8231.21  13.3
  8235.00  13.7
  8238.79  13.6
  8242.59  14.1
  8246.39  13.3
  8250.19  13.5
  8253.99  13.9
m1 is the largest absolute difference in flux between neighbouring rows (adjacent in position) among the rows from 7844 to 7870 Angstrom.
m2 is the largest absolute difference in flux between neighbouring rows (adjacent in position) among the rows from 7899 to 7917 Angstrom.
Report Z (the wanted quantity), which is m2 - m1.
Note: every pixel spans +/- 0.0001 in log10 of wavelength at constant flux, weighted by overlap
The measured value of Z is 0.3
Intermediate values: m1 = 2.20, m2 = 2.50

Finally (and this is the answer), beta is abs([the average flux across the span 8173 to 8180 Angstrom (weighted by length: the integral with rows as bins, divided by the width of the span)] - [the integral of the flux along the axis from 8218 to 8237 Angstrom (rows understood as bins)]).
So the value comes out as 246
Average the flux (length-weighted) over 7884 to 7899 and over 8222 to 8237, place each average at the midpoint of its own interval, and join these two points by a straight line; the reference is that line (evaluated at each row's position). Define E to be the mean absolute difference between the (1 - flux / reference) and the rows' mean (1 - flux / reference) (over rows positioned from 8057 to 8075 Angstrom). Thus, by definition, 0.009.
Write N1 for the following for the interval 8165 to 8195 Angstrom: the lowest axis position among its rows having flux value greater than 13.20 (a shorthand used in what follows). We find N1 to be 8167.02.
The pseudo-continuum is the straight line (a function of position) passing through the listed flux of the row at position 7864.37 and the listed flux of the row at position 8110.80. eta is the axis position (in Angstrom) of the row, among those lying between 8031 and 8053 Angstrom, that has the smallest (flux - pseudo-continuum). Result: 8032.74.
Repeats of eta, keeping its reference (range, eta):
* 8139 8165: 8155.75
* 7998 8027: 8017.96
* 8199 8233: 8231.21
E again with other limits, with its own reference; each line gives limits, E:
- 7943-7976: 0.031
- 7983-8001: 0.041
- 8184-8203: 0.025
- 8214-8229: 0.013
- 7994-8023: 0.051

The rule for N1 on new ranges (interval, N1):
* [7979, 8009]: 7981.12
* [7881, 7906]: 7882.49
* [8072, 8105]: 8073.53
